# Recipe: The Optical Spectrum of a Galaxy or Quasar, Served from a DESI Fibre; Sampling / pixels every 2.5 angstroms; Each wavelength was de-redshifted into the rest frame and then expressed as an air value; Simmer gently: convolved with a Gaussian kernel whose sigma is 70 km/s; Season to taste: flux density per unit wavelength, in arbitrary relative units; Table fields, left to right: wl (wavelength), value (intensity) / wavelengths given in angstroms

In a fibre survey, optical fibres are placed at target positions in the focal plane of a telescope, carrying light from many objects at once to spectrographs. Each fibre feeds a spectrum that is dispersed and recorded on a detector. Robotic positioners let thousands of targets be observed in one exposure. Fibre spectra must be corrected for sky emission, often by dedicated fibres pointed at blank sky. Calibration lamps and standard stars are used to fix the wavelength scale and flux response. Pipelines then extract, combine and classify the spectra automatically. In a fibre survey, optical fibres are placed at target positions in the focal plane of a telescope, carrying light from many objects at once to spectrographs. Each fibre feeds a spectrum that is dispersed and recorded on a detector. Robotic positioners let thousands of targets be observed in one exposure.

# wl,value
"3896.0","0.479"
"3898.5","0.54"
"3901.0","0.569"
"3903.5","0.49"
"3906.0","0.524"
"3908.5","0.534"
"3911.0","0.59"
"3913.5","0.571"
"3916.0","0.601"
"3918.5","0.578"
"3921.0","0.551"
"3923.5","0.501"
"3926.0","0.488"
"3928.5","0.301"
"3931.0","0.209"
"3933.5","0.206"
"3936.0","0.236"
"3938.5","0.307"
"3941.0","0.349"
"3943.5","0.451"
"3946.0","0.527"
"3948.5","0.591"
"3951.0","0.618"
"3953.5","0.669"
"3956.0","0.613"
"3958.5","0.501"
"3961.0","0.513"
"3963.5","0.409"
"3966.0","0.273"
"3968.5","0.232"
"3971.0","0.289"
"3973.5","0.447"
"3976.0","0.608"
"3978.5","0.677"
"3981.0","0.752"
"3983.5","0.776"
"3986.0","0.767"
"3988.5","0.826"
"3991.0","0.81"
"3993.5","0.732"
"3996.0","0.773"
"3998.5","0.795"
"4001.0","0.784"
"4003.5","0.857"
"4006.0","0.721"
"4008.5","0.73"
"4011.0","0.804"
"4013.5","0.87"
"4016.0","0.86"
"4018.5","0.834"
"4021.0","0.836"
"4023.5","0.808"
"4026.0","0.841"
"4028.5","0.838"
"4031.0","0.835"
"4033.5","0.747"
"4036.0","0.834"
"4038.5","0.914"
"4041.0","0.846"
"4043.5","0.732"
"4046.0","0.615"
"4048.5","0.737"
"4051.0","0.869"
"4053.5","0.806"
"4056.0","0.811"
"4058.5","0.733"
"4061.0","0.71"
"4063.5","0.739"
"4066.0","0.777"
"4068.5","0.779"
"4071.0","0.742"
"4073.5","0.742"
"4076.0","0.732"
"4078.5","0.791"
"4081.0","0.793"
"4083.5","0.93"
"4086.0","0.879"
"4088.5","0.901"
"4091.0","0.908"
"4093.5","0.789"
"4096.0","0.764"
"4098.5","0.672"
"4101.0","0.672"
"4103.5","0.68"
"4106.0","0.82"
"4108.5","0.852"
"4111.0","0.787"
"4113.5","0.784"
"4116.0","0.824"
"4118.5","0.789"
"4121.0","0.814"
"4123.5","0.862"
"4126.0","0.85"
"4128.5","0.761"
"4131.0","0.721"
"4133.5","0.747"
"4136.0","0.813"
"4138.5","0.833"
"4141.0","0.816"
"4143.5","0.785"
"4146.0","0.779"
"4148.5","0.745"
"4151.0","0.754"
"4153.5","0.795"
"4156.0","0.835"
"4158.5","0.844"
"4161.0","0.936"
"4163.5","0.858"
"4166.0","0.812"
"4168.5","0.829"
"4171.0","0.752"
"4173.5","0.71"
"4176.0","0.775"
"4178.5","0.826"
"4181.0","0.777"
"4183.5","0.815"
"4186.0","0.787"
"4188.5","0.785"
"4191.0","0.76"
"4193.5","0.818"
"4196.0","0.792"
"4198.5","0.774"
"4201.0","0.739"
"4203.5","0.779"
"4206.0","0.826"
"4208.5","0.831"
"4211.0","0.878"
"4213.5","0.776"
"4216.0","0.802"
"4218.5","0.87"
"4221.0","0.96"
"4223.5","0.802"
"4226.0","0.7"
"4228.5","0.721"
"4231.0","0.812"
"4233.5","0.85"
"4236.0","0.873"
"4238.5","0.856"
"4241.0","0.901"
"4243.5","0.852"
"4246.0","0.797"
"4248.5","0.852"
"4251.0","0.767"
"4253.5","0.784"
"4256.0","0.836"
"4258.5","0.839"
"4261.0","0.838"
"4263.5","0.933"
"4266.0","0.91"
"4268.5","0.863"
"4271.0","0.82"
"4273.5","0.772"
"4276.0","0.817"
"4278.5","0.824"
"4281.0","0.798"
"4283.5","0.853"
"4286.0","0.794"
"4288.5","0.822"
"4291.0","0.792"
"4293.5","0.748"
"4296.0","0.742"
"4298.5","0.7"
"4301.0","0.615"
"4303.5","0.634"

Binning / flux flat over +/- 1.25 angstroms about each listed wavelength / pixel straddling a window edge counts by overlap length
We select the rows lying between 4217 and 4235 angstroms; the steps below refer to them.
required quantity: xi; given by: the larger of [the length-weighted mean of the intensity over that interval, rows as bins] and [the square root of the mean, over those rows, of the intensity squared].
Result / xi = 0.82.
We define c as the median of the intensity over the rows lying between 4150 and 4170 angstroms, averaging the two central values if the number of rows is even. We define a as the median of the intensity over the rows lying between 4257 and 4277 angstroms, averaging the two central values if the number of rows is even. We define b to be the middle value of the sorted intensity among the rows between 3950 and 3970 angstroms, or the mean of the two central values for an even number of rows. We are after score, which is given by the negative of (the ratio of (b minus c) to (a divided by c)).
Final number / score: 0.322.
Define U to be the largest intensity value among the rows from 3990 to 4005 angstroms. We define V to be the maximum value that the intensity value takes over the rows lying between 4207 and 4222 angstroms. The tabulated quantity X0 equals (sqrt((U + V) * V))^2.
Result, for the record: 1.74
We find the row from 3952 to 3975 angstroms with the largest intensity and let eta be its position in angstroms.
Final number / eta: 3953.5 angstroms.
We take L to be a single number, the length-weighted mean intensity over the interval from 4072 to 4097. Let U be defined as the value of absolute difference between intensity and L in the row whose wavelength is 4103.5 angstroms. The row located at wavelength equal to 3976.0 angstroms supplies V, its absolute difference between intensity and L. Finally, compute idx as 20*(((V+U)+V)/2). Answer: 6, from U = 0.14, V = 0.215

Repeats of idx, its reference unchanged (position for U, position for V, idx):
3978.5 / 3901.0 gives 7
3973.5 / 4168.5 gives 4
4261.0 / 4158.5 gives 1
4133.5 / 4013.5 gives 2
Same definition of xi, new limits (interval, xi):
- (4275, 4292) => 0.81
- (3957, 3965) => 0.48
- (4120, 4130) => 0.82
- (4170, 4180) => 0.77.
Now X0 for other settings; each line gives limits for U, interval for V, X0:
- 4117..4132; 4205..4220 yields 1.53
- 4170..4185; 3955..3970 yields 0.88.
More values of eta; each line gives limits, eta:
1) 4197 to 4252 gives 4221.0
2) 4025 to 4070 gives 4038.5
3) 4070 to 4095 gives 4083.5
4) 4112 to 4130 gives 4123.5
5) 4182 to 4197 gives 4193.5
